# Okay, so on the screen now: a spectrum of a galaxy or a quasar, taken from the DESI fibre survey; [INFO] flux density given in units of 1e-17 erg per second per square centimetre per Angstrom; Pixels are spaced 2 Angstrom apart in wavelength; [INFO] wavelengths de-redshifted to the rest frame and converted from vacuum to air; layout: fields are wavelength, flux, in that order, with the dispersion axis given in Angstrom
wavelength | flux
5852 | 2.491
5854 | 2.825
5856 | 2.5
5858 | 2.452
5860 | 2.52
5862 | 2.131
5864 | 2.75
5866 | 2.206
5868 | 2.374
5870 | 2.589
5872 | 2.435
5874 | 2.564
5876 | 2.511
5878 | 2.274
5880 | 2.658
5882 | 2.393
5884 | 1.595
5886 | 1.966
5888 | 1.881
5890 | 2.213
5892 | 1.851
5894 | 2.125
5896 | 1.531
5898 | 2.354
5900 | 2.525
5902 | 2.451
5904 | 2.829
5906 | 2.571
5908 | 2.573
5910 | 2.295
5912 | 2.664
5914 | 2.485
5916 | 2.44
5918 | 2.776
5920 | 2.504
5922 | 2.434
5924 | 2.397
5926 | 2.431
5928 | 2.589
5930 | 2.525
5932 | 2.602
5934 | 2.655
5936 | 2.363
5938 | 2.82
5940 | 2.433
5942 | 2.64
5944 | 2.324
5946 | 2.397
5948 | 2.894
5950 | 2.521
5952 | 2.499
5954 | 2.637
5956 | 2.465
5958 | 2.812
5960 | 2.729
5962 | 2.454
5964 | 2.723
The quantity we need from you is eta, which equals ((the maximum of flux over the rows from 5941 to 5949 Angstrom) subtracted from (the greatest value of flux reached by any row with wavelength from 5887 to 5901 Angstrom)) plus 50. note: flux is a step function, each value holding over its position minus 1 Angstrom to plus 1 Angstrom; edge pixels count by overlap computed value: 49.63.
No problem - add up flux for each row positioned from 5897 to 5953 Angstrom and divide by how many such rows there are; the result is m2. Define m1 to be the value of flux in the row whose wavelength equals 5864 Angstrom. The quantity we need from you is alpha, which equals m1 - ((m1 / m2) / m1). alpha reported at 2.36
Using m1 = 2.75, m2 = 2.54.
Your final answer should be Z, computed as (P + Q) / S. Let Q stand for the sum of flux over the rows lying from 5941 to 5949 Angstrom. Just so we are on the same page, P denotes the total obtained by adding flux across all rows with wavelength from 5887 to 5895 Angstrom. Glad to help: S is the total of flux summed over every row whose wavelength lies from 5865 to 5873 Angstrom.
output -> 1.91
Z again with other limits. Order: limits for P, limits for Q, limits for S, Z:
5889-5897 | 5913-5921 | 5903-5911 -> 1.75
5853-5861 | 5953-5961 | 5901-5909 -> 2.01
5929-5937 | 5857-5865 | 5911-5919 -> 1.93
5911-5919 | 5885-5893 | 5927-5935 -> 1.76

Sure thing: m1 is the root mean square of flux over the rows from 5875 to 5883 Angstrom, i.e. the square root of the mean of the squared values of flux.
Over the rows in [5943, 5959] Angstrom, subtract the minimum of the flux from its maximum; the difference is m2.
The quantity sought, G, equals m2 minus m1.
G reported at -1.9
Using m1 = 2.46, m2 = 0.6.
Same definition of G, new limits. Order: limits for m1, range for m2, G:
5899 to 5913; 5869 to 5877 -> -2.4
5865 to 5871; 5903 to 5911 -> -1.9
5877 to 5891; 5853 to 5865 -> -1.5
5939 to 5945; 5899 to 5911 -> -1.9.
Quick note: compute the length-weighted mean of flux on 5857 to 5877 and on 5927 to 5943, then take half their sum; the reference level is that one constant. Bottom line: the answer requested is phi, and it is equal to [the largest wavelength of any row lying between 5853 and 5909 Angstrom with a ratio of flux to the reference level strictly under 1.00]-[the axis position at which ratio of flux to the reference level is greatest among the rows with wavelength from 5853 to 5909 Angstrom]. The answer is -2 Angstrom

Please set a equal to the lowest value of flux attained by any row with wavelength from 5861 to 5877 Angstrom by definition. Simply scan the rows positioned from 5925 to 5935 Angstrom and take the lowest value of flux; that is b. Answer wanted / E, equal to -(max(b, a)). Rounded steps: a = 2.131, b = 2.431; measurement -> -2.43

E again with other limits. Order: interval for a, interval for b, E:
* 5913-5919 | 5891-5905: -2.44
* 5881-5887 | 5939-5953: -2.32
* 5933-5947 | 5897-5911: -2.32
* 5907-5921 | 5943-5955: -2.32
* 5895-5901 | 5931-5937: -2.36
